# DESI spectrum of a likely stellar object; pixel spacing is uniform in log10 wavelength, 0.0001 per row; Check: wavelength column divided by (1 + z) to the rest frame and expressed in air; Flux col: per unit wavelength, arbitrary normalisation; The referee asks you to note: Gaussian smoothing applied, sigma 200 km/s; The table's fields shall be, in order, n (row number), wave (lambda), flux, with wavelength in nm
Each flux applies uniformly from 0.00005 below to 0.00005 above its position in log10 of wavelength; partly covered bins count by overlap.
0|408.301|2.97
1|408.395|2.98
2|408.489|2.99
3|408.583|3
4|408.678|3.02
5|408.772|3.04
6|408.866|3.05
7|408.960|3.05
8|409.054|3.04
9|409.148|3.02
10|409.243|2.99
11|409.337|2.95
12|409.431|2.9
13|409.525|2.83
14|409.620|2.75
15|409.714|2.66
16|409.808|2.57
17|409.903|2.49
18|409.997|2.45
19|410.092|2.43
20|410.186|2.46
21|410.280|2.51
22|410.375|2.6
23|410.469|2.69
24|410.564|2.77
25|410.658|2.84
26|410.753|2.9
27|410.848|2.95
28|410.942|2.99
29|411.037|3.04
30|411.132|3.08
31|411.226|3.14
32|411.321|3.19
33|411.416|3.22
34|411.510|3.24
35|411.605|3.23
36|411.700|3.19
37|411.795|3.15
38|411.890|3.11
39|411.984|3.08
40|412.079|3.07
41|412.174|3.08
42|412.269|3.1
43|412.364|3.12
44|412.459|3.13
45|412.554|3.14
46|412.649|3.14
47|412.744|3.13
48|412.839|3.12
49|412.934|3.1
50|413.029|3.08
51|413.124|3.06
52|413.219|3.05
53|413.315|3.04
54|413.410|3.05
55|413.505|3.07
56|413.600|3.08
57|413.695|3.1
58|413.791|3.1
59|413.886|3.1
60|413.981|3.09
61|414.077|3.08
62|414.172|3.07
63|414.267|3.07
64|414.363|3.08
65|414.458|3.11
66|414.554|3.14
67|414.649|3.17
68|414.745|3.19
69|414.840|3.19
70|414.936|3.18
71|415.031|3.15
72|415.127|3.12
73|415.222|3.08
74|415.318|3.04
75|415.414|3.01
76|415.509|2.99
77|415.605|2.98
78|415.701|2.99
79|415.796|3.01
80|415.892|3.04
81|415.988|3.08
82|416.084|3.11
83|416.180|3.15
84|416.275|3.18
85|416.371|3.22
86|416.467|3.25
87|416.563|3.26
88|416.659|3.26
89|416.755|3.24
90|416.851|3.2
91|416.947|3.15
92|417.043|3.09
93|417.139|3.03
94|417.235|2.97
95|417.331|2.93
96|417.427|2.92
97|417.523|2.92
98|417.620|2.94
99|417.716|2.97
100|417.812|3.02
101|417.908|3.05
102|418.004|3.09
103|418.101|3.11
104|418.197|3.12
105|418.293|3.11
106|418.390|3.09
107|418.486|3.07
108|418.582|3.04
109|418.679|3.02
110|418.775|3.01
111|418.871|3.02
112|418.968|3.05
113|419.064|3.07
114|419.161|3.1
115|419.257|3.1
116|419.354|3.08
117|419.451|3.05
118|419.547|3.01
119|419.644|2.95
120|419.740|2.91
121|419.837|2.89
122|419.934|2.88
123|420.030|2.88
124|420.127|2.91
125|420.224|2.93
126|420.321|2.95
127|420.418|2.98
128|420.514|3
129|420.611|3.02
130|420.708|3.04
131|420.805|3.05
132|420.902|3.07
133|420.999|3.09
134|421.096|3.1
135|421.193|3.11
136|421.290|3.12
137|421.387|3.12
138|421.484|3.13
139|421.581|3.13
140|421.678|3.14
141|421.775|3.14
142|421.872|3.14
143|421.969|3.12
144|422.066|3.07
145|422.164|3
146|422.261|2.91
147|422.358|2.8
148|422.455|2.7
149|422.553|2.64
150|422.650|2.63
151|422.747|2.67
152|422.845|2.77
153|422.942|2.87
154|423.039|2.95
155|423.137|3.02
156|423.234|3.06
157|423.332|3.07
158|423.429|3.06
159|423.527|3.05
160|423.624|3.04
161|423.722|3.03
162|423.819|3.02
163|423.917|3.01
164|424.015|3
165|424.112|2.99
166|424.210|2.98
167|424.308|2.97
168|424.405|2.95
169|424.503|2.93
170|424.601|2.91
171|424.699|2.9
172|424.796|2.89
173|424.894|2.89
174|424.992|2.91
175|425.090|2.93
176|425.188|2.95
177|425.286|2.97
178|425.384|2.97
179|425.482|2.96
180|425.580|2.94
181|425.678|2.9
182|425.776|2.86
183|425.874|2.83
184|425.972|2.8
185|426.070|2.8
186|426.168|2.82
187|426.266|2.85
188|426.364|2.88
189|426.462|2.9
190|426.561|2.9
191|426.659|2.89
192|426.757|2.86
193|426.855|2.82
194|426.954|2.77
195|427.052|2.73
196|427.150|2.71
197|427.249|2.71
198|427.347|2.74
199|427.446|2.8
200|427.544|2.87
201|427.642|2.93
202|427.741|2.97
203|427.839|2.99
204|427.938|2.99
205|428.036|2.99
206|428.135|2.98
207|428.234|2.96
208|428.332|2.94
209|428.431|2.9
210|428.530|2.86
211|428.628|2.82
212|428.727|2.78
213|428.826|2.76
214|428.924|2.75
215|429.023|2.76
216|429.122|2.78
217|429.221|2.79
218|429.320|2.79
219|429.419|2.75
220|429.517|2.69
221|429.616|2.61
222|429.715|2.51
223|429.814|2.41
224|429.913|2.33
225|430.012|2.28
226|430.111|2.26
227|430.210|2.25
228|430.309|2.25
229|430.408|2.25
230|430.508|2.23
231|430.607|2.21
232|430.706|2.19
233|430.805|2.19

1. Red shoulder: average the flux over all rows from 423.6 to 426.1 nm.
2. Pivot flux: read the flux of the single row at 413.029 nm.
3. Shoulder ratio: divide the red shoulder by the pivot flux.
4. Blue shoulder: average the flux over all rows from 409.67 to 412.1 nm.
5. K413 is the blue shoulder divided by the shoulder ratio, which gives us 3.03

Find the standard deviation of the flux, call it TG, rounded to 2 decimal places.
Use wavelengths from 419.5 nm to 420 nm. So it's 0.05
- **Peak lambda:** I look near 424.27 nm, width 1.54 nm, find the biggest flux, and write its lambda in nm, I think 423.527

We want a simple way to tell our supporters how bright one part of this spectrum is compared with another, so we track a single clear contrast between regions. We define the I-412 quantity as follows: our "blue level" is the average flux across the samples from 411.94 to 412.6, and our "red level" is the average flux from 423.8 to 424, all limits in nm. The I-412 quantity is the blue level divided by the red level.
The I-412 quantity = 1.03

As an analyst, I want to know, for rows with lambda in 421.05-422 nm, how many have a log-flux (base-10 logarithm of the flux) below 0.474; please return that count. 0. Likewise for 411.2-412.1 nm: 0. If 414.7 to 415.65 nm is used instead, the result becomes 0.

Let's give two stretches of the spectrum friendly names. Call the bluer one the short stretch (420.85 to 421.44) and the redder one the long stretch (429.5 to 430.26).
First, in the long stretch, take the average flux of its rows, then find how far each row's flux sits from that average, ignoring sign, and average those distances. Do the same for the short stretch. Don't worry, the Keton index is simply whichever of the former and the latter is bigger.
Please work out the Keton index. 0.139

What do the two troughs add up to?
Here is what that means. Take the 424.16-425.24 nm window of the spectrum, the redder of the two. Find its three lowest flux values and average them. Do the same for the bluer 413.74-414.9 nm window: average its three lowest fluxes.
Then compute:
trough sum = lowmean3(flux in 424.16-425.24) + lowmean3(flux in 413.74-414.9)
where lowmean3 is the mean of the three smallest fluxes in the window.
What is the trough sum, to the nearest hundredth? 5.97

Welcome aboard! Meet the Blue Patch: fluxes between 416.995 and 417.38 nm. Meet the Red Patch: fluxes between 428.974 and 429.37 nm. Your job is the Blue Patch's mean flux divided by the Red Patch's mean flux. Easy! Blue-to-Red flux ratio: 1.08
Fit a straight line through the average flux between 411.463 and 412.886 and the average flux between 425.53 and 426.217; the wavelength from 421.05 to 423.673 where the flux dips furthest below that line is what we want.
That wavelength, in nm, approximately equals 422.650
